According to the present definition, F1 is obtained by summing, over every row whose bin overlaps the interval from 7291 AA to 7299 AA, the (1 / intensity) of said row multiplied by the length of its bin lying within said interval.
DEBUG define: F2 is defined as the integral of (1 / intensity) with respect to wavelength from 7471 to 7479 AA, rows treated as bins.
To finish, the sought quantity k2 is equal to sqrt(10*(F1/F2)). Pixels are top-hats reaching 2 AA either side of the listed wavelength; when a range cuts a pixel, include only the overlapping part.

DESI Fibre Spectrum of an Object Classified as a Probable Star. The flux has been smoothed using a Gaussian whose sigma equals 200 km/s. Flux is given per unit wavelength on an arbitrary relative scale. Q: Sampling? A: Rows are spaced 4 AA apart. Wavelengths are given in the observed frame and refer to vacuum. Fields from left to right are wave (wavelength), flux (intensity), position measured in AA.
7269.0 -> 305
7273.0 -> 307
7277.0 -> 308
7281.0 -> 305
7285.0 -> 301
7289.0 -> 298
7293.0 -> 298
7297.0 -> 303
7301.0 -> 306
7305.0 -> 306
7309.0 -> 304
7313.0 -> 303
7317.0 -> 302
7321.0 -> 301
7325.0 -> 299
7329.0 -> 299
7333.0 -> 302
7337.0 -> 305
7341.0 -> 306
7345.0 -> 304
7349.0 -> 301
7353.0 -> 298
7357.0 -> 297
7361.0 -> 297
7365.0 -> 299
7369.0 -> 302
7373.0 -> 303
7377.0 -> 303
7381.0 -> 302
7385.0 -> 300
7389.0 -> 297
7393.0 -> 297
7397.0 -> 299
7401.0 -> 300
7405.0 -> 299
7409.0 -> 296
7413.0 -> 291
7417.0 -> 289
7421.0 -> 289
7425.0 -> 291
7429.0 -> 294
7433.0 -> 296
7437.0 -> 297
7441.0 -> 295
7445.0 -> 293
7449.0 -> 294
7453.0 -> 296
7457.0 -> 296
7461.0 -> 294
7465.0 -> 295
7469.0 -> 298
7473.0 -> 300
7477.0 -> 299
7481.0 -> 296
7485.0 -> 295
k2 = 3.157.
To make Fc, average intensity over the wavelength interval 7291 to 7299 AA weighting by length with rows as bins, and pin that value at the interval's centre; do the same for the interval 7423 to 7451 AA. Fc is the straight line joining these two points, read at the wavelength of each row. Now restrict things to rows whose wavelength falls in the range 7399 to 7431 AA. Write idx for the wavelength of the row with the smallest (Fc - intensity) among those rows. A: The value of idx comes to 7401.0 AA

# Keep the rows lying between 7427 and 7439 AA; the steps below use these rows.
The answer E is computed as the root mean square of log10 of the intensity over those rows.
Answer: 2.47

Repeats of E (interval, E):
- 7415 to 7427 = 2.46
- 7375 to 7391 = 2.48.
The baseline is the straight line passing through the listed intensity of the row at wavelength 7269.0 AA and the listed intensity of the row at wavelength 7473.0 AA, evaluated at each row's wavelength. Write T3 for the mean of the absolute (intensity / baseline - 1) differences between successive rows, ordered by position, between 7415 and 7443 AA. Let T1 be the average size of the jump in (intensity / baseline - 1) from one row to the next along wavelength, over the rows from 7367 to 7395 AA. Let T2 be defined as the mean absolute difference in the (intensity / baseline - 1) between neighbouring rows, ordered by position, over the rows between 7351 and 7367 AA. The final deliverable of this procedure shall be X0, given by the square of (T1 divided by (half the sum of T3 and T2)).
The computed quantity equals 0.7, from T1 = 0.0039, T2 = 0.0034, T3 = 0.0057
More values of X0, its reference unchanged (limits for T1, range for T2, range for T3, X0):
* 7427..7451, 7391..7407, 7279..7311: 0.7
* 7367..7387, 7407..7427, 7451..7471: 0.3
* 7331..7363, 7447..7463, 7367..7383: 3.1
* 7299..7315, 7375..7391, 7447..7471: 0.3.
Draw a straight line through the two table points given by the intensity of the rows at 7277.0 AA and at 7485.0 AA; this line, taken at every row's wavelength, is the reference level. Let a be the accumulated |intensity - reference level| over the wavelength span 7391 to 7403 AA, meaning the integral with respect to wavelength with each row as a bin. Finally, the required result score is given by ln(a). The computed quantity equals 3.1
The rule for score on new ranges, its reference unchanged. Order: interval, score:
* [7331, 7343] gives 3.0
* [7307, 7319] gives 3.5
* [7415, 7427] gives 4.7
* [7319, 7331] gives 4.2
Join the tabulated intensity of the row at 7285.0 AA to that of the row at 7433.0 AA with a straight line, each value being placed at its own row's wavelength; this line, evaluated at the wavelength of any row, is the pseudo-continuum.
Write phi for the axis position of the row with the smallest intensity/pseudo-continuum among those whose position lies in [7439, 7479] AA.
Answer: 7445.0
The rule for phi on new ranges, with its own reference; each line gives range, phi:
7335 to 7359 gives 7357.0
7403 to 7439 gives 7417.0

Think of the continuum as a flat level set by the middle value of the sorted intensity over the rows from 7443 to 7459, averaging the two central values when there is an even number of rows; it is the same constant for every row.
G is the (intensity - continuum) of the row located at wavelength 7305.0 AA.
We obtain 11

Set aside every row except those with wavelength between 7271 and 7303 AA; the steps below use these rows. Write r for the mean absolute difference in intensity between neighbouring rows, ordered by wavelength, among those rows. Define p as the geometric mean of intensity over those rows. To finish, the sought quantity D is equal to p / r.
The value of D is 112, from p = 303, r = 2.7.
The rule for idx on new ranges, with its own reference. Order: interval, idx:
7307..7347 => 7341.0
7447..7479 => 7473.0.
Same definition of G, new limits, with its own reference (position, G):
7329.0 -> 4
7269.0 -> 10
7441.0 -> 0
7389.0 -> 2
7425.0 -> -4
